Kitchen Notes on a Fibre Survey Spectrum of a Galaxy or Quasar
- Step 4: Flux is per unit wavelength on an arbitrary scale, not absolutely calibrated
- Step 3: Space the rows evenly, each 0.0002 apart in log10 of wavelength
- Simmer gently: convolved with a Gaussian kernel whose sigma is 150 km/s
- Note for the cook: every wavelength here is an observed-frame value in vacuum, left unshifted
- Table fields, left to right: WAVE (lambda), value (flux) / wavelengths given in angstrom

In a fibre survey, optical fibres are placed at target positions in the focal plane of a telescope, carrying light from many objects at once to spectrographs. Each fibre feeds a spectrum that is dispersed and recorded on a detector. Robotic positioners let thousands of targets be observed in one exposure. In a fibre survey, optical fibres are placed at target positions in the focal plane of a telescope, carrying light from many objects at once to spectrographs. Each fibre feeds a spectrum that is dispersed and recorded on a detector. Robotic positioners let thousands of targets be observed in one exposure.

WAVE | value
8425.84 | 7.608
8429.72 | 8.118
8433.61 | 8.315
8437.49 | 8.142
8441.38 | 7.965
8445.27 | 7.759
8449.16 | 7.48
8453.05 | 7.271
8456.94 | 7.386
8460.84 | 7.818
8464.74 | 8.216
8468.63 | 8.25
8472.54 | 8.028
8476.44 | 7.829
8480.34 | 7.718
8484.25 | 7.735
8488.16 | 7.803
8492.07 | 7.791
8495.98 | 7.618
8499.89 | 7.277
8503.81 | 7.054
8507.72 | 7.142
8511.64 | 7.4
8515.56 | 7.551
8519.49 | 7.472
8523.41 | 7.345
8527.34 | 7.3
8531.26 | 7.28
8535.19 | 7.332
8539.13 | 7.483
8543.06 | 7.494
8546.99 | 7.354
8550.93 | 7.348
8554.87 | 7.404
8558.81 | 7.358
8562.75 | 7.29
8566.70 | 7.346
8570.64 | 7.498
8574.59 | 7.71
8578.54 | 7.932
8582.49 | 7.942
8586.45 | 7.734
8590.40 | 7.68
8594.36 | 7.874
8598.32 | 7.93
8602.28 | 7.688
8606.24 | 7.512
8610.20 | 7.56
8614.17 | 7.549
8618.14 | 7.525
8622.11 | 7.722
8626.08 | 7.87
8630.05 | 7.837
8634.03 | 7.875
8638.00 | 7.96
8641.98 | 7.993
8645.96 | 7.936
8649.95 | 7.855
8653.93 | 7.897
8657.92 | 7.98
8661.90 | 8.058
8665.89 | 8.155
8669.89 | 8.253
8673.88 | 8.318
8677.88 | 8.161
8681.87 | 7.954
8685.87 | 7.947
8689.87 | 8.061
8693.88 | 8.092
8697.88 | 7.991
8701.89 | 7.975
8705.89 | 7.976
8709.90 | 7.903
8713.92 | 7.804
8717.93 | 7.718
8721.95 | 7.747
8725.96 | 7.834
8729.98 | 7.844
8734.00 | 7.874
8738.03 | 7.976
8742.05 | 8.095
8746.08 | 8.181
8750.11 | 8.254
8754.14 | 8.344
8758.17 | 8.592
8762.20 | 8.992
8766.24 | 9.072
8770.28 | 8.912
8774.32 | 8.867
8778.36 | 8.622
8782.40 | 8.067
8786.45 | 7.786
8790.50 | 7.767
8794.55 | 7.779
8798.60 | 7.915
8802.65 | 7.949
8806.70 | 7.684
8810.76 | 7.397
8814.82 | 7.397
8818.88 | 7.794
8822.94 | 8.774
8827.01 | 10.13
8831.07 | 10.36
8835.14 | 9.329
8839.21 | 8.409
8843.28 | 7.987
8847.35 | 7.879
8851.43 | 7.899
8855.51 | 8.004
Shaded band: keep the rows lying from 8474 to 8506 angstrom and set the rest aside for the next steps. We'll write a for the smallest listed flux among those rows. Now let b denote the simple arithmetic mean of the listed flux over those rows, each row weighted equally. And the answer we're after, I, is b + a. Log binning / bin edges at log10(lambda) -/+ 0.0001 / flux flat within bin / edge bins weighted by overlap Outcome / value 14.7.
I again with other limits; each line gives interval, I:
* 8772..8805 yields 15.9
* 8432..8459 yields 15.0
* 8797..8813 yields 15.1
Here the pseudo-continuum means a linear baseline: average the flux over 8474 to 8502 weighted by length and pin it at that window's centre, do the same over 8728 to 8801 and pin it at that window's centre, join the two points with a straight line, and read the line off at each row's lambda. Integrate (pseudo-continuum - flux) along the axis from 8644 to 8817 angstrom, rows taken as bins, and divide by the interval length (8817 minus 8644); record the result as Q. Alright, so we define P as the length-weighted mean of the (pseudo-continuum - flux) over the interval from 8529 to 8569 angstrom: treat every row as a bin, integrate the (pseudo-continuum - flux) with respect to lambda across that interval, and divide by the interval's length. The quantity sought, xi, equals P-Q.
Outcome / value 0.3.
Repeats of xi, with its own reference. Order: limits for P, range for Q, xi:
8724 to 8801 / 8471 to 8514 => -0.1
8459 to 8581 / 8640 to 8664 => 0.1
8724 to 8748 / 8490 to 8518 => -0.1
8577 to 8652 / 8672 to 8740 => 0.0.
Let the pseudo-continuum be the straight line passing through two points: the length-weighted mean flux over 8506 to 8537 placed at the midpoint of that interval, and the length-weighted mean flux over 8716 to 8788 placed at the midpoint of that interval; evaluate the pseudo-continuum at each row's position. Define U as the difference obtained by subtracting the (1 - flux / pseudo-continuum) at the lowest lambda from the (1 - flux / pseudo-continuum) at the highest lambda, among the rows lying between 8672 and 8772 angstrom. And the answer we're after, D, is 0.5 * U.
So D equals -0.01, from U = -0.02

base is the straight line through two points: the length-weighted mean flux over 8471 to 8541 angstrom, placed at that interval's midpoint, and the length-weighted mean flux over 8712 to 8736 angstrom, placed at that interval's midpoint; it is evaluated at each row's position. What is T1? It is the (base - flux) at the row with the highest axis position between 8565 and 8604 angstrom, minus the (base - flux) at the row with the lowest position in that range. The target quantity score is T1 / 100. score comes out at -0.0029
